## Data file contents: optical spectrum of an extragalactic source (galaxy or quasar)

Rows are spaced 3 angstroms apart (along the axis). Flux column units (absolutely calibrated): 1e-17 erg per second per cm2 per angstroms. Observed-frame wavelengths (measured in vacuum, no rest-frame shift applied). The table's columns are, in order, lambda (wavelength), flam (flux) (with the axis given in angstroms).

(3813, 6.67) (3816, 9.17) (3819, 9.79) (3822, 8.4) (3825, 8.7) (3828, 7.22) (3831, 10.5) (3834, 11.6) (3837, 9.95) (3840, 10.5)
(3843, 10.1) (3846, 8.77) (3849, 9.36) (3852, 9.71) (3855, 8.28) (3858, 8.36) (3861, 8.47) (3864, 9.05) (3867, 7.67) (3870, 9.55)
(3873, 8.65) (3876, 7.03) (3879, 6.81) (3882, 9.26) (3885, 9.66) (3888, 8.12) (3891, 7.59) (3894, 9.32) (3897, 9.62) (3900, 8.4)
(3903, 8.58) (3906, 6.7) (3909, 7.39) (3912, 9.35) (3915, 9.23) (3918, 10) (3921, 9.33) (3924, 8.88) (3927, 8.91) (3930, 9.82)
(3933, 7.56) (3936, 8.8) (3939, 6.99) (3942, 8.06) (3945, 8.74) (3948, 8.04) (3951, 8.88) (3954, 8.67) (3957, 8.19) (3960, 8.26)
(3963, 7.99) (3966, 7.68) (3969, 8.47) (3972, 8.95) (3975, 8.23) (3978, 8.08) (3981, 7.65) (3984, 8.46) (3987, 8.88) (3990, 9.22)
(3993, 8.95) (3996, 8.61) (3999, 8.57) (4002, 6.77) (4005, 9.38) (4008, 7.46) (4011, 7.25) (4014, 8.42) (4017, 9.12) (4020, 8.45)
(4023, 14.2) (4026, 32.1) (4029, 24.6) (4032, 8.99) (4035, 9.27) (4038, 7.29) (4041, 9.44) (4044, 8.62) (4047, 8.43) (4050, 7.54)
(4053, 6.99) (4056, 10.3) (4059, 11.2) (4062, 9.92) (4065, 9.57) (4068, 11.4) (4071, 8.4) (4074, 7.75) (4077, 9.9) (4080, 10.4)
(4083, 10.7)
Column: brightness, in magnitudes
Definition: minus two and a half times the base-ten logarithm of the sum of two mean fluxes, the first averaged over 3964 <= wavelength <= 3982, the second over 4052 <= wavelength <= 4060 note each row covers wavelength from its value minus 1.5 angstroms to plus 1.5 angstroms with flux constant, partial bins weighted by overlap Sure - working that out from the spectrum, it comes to -3.12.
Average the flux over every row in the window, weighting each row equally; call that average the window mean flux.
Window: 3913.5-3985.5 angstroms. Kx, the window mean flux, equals 8.5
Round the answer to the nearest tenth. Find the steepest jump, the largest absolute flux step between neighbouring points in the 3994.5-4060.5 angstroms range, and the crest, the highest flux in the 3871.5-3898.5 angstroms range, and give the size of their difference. 8.2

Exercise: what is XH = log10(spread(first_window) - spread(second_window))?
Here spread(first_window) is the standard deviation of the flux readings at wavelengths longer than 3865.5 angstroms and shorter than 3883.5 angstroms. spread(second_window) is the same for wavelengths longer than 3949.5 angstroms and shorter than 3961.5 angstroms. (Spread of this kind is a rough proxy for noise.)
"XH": -0.1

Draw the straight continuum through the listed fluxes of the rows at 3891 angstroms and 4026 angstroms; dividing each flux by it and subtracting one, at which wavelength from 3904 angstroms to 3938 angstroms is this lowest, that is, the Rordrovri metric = 3933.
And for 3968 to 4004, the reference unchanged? 4002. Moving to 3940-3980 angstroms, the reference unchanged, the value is 3978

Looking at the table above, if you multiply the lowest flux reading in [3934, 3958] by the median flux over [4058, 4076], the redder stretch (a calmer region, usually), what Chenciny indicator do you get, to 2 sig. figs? 68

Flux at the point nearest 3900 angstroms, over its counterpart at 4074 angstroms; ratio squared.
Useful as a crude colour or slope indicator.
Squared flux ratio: 1.17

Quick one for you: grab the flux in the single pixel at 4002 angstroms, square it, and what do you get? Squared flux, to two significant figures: 46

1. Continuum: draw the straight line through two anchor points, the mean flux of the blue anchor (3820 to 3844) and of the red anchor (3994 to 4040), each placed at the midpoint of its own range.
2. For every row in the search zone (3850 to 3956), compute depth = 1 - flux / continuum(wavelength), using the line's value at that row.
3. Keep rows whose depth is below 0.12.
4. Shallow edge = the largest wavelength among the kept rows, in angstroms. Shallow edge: 3930 angstroms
